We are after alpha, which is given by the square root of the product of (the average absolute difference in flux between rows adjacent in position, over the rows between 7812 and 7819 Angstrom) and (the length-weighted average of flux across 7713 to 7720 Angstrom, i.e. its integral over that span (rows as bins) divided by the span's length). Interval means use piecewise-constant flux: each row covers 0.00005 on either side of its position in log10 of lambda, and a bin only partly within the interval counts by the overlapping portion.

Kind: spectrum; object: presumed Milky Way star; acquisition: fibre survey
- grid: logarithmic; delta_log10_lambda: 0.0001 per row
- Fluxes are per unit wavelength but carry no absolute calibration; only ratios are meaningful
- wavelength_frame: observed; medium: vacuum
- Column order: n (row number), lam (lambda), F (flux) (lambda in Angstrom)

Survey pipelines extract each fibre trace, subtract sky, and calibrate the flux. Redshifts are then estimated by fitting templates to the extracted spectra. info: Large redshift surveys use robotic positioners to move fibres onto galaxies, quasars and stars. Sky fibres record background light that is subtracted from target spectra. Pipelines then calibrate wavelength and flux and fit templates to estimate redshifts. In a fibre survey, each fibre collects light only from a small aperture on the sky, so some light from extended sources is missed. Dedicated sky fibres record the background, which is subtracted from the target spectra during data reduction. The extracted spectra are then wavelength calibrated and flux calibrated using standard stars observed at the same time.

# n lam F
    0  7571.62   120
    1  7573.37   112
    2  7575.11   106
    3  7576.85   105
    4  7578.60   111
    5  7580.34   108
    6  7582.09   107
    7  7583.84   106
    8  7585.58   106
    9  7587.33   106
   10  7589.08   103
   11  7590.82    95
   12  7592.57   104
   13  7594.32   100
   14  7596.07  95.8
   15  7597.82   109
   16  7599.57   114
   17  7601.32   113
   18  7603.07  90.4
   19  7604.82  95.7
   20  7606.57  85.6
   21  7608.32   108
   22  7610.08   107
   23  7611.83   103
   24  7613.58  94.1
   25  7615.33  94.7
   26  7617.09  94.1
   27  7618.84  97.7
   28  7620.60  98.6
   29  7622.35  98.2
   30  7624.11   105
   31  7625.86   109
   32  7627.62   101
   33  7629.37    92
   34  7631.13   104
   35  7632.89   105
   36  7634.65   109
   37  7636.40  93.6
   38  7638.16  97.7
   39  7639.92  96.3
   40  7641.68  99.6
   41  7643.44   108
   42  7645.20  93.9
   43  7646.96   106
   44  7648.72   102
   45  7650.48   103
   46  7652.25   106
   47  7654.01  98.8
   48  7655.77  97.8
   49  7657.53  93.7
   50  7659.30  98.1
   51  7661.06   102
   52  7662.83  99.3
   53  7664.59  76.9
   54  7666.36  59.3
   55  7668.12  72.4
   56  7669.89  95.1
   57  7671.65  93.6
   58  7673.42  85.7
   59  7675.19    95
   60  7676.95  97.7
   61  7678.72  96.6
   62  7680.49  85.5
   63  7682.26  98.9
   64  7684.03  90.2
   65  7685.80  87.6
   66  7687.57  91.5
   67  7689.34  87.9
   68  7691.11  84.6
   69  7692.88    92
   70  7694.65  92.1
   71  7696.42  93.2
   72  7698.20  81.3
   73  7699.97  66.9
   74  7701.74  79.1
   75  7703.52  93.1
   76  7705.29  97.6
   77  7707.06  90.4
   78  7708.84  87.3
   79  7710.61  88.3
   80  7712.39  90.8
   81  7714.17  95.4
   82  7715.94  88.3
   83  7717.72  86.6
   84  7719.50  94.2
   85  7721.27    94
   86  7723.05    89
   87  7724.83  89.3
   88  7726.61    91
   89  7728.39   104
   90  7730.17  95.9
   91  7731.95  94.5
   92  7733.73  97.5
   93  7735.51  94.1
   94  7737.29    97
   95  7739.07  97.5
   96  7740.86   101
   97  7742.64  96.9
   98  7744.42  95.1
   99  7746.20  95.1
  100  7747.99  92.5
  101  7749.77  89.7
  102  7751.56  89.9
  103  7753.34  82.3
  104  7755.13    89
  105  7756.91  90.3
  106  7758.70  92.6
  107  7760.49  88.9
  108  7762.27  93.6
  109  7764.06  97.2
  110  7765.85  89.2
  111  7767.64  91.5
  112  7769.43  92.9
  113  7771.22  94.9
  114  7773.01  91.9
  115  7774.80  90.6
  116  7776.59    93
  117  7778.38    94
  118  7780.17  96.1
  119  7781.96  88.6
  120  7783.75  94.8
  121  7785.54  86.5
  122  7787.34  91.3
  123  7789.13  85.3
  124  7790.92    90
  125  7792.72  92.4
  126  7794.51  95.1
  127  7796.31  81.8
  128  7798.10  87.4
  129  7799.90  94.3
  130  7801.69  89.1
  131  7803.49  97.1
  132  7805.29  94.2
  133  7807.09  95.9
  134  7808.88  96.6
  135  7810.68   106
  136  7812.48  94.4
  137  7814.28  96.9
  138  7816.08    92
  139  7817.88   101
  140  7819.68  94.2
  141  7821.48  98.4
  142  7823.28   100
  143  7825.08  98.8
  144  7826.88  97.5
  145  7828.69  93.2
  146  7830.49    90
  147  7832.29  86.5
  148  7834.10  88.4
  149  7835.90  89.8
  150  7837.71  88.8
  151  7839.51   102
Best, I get 22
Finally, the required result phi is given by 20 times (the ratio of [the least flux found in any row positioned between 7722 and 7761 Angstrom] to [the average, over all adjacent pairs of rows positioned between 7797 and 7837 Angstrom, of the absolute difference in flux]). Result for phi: 375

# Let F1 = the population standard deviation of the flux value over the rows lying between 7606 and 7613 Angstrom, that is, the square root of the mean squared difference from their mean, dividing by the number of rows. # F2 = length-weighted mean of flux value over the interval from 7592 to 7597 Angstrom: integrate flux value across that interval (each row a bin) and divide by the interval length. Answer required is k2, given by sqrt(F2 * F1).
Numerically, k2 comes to 30.0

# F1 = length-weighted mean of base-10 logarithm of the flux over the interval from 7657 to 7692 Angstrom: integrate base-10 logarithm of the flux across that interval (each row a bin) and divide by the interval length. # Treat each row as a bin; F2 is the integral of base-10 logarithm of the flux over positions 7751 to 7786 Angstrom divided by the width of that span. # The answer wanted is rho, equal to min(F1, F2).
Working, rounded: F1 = 1.95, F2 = 1.96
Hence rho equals 1.95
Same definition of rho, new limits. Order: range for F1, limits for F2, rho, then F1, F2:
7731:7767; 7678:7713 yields 1.95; 1.97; 1.95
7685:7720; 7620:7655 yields 1.94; 1.94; 2.01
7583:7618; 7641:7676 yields 1.97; 2.00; 1.97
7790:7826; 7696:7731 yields 1.95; 1.98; 1.95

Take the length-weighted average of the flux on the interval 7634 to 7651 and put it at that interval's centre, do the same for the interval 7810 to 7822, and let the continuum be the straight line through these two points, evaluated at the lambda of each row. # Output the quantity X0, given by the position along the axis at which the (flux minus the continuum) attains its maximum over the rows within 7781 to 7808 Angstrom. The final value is 7803.49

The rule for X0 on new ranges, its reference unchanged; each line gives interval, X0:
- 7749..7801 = 7764.06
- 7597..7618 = 7599.57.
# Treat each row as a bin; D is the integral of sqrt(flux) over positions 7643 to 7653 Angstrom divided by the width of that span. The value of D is 10.1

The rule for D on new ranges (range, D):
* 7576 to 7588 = 10.3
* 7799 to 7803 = 9.6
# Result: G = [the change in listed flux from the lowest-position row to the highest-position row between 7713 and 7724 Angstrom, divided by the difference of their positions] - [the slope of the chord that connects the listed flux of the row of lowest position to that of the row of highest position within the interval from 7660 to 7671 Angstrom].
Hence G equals 0.1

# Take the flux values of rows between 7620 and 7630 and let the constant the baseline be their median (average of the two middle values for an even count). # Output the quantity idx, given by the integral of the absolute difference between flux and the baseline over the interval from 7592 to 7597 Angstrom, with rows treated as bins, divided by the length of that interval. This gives 2.8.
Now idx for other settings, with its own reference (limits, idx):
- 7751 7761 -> 11.0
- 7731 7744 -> 3.3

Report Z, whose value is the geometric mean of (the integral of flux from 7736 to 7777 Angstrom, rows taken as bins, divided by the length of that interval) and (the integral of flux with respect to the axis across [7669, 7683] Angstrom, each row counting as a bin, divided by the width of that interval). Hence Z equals 93.08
